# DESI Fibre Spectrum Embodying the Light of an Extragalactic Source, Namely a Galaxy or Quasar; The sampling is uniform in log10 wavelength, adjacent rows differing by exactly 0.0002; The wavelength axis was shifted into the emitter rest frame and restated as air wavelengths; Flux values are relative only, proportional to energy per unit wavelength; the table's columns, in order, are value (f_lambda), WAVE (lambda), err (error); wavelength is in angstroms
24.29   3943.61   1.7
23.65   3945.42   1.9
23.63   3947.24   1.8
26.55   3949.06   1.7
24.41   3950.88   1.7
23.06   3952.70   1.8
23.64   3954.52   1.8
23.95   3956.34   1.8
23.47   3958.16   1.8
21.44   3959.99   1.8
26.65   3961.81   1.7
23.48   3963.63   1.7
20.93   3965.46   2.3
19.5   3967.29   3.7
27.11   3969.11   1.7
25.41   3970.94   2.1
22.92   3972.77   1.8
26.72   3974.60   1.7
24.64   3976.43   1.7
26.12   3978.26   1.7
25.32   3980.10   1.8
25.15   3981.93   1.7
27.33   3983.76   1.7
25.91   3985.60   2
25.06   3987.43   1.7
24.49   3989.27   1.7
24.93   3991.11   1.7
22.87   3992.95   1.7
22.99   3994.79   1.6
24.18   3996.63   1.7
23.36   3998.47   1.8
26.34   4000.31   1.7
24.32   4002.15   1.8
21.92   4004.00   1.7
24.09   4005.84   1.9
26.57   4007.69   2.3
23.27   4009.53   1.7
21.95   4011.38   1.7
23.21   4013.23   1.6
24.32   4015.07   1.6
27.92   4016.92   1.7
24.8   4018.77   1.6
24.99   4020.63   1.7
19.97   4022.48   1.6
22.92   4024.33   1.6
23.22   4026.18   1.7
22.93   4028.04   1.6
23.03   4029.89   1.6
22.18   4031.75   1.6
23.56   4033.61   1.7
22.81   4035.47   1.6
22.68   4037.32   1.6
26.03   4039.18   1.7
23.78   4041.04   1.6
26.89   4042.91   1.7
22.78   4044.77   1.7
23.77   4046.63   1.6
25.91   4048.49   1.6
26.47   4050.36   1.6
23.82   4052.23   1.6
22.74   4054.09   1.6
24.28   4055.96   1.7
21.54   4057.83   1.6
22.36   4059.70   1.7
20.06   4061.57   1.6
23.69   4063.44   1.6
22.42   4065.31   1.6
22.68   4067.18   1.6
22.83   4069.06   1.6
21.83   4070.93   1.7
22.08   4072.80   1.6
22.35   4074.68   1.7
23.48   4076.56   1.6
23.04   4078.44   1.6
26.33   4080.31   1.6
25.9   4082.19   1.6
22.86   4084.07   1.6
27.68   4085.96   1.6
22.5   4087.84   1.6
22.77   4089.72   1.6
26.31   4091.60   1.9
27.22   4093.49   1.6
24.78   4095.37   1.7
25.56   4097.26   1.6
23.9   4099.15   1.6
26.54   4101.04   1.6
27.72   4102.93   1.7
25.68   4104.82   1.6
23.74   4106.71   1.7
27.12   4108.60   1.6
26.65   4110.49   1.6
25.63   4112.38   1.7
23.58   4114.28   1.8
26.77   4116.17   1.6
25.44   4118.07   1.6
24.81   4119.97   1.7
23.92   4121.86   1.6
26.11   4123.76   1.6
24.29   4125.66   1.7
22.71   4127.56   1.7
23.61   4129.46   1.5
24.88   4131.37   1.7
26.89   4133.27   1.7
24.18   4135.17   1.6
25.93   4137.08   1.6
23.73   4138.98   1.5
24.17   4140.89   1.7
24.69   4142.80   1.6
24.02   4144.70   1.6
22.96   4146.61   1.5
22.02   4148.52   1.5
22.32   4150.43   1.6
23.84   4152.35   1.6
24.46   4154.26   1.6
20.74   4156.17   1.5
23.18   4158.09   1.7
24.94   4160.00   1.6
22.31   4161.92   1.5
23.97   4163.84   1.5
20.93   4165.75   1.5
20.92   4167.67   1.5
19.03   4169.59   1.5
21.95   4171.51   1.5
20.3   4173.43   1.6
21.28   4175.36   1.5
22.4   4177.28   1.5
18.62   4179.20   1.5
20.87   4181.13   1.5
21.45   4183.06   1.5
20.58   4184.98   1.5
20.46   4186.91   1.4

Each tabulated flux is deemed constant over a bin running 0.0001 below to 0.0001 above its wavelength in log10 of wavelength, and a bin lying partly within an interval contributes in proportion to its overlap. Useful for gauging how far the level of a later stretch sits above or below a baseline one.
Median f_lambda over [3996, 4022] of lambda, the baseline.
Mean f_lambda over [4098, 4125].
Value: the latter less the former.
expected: 1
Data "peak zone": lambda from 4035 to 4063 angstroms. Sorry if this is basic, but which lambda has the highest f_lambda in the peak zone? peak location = 4042.91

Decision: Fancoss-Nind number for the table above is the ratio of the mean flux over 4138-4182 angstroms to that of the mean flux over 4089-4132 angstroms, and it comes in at 0.89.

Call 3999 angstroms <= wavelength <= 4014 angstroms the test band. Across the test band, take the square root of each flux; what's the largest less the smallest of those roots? 0.47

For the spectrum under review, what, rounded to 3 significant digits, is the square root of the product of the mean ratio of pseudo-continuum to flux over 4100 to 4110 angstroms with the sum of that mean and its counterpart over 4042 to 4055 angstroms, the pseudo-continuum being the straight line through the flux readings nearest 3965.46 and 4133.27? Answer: 1.40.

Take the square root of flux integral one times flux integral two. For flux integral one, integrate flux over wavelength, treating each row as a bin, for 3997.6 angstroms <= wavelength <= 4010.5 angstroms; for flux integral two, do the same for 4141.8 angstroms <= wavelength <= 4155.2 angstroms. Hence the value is 314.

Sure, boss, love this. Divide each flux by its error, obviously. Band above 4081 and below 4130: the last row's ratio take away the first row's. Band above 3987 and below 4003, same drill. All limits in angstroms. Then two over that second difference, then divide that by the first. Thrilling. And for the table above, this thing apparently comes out 4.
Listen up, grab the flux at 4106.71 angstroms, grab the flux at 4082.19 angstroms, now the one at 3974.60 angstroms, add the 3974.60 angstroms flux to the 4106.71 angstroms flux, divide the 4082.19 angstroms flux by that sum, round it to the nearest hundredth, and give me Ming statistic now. 0.51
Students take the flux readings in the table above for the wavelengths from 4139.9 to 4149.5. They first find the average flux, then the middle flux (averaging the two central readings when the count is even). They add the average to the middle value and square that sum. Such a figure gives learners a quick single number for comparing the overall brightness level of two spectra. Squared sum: 2265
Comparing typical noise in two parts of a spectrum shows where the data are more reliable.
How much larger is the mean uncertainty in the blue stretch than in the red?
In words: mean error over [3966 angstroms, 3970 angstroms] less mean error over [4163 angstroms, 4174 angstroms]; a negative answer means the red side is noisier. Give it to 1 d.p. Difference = 1.2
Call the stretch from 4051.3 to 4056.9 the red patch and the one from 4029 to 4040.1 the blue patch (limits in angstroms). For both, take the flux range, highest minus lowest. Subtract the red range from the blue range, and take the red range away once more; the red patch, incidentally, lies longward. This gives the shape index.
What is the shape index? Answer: 0.8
